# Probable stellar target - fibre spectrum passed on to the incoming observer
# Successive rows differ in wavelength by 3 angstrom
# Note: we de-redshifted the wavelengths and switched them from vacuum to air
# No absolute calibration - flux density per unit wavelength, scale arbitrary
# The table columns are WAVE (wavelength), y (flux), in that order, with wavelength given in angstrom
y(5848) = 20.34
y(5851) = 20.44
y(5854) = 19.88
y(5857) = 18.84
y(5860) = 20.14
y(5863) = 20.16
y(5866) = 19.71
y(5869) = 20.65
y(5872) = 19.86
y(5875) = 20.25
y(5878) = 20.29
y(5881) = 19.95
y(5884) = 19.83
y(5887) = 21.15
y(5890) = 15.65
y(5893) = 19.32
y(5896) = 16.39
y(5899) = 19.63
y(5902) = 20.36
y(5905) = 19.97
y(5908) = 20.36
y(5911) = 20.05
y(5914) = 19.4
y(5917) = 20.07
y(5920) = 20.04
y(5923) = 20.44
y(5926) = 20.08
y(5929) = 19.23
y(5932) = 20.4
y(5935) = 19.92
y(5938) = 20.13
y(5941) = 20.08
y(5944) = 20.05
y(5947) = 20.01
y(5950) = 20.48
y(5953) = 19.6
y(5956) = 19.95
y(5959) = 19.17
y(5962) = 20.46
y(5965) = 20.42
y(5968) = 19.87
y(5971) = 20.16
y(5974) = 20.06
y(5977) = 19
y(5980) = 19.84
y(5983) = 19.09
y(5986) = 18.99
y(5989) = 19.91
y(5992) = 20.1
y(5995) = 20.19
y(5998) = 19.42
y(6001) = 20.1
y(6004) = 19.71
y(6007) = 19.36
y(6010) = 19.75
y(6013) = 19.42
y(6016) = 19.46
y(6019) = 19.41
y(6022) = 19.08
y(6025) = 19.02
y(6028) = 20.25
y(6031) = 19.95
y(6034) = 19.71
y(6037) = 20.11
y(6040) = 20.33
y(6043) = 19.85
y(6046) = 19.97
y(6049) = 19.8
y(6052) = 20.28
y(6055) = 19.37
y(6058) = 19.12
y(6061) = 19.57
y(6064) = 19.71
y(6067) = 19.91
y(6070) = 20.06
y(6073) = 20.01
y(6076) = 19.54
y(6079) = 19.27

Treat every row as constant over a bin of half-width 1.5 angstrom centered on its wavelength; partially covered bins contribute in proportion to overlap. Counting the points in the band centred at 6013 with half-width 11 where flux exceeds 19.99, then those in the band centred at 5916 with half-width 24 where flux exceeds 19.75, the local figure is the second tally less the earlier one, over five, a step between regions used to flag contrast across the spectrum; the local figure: 2.2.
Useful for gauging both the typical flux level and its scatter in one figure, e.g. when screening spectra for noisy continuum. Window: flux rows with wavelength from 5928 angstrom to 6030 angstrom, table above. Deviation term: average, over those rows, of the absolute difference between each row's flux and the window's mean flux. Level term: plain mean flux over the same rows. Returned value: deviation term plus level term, 20.17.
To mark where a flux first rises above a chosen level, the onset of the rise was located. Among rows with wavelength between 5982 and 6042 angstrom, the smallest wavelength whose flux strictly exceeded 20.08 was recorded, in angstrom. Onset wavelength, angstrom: 5992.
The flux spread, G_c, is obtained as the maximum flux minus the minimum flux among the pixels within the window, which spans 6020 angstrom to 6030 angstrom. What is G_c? 1.2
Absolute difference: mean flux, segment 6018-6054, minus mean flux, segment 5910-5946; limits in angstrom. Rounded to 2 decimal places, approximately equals 0.18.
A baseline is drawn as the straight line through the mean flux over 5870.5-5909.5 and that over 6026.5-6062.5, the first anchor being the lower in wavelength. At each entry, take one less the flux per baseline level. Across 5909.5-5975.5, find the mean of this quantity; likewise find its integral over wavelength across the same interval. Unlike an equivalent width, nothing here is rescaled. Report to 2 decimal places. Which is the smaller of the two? -1.37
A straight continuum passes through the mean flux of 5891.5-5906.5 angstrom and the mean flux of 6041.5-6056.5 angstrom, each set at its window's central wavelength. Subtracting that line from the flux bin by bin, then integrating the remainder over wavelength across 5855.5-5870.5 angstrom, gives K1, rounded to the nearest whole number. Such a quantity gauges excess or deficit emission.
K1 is 14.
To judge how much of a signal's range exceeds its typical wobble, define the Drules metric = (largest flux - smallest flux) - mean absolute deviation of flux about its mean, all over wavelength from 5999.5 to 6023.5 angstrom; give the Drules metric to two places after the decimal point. 0.78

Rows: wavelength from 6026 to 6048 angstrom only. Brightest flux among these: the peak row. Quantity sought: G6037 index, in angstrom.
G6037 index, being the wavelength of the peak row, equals 6040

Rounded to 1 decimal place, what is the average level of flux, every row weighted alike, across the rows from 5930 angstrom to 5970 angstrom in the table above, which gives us 20.0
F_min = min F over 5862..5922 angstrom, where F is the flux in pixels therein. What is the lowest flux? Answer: 15.65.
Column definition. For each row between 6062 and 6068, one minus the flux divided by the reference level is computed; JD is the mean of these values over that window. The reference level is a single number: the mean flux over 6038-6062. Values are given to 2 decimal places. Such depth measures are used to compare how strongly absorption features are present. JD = 0.00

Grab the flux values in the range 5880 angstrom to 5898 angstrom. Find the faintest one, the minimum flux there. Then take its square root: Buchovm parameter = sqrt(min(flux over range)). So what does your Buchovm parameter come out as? 3.96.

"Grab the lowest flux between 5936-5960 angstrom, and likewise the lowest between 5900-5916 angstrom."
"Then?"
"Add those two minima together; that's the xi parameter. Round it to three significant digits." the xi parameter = 38.6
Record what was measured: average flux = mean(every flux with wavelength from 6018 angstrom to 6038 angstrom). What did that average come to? 19.6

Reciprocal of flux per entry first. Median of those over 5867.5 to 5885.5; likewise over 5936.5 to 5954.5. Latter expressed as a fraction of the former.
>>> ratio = 1.00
